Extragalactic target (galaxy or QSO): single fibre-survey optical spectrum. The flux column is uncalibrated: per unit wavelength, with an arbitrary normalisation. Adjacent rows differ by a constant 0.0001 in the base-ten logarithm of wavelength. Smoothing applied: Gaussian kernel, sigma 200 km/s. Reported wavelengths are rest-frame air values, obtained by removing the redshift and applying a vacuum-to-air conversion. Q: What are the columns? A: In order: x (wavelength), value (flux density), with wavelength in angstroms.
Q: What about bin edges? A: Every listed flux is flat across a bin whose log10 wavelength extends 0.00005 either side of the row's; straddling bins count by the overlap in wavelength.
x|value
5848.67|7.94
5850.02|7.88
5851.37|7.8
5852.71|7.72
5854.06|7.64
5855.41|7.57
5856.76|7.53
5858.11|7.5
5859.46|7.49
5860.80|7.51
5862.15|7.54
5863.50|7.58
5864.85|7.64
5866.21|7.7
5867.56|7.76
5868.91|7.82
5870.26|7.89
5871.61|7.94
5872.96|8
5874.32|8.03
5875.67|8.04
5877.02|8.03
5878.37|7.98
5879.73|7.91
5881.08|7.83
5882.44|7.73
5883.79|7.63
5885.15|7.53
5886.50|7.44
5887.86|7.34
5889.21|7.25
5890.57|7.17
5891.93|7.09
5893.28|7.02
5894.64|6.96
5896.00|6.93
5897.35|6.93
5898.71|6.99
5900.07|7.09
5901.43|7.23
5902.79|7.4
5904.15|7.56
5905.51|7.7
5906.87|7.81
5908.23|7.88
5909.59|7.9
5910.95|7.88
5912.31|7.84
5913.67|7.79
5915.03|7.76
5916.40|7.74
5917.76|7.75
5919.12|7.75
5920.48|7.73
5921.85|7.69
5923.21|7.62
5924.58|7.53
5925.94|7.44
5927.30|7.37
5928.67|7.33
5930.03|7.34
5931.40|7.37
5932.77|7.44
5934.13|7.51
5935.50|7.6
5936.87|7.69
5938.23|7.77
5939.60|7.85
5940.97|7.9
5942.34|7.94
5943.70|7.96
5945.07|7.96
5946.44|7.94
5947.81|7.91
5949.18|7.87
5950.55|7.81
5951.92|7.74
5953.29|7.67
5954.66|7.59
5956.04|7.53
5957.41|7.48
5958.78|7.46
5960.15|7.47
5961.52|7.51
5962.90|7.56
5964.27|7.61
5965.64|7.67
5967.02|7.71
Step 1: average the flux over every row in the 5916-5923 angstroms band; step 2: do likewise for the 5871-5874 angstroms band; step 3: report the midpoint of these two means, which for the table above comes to 7.85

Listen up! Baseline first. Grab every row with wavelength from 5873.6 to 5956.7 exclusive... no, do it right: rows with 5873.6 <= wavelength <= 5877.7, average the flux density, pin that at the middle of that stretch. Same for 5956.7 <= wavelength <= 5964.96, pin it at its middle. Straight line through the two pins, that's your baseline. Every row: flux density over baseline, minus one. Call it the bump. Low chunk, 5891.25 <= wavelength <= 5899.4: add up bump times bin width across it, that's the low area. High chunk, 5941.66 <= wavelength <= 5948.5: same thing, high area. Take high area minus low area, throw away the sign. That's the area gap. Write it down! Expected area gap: 1.3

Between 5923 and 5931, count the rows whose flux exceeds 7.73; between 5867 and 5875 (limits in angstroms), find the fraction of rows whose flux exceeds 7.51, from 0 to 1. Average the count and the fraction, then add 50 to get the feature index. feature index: 50.5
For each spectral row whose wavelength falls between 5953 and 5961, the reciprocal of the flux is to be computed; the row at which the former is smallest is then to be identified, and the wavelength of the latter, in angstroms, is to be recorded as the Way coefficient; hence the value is 5953.29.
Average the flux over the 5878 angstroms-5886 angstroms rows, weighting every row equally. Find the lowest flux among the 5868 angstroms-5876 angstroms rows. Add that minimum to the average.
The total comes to 15.6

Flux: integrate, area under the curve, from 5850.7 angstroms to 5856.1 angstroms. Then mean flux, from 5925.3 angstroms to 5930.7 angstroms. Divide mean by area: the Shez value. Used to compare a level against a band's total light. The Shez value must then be 0.178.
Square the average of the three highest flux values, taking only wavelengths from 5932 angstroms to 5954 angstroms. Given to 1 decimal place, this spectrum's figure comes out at 63.3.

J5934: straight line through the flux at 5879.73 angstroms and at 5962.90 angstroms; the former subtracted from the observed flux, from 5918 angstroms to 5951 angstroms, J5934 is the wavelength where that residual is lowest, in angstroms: 5928.67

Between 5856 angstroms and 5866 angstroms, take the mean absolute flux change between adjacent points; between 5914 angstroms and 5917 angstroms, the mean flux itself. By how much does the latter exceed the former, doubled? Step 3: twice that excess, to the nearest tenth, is 15.4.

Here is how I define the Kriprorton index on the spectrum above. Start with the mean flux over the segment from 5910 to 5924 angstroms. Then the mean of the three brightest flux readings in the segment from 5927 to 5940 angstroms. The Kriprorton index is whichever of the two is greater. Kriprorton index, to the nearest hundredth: 7.77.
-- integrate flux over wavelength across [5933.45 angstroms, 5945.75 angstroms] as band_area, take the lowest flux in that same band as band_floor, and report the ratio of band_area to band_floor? 12.78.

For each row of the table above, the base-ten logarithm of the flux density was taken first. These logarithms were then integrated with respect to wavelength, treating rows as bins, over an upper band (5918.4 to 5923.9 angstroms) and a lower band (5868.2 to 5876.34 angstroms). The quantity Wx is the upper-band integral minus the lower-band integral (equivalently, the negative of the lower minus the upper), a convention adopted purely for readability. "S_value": -2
